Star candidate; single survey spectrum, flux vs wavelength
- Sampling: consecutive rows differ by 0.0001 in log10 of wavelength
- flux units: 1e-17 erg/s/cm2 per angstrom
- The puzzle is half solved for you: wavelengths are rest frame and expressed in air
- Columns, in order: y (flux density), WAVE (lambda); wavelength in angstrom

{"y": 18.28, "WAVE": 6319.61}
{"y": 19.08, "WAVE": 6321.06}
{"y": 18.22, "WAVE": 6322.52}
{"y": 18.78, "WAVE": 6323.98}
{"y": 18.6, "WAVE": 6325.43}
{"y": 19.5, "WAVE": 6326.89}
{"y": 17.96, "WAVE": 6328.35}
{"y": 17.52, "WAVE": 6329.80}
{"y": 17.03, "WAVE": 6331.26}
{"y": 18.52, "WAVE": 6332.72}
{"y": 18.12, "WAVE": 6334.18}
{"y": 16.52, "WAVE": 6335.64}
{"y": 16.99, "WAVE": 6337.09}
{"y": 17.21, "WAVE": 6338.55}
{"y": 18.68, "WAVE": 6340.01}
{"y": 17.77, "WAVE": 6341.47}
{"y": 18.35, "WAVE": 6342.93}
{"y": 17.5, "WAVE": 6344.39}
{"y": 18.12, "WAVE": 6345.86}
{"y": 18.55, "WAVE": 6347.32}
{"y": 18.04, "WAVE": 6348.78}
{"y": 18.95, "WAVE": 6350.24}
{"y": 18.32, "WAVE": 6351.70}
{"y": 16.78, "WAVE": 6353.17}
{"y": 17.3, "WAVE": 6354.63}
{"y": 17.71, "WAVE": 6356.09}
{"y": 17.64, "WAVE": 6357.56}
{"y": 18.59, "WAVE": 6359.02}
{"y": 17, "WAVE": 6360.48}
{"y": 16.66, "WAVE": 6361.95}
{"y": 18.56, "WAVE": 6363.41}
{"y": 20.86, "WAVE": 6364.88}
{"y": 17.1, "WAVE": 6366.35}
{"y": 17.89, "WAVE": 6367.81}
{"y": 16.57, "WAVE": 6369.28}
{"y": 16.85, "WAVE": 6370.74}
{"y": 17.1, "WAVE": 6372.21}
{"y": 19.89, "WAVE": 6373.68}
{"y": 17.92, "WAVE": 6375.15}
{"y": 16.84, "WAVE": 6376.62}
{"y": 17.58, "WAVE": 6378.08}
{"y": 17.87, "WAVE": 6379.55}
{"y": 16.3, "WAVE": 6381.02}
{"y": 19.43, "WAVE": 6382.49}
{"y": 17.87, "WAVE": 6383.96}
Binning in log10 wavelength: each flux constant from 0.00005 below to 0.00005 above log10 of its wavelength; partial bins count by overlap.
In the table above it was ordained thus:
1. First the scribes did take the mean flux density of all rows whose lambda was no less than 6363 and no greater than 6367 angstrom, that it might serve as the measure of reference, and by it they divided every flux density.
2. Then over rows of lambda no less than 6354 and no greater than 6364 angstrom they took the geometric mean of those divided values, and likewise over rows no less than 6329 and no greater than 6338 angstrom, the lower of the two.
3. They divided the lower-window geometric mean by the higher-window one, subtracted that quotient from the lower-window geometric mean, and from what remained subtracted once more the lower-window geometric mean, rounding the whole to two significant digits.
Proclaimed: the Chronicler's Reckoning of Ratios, -0.99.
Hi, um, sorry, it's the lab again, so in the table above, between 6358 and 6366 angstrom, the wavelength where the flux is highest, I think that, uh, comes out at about 6364.88 angstrom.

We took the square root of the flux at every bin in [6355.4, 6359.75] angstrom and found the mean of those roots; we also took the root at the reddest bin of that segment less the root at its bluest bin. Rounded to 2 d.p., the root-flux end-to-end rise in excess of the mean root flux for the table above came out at -4.14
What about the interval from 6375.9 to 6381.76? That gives -4.21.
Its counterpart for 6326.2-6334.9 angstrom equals -4.41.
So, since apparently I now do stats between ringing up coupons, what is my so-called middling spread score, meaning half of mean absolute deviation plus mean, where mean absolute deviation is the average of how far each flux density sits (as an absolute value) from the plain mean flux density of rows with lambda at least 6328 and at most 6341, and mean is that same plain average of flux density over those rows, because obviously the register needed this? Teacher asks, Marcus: 9.12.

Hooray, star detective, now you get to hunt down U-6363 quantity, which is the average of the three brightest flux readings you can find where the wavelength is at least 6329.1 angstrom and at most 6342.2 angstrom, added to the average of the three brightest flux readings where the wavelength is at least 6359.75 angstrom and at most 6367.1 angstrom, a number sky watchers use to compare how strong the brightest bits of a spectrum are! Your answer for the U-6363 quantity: 37.3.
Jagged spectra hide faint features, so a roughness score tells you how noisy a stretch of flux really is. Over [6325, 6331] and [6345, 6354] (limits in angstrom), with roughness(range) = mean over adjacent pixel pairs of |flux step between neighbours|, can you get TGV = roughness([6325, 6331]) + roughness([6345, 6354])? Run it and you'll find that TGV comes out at 1.76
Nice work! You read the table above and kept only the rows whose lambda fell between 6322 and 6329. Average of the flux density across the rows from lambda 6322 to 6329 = 18.6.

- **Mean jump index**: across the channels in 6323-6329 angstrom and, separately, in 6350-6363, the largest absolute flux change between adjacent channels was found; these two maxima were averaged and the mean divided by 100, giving 0.016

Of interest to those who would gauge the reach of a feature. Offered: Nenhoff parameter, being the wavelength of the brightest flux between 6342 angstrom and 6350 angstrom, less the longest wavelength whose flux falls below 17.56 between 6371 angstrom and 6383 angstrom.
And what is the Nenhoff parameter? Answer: -33.7 angstrom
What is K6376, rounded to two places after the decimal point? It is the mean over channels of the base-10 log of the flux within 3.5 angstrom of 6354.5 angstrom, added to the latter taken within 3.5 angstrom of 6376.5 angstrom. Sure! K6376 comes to 2.50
